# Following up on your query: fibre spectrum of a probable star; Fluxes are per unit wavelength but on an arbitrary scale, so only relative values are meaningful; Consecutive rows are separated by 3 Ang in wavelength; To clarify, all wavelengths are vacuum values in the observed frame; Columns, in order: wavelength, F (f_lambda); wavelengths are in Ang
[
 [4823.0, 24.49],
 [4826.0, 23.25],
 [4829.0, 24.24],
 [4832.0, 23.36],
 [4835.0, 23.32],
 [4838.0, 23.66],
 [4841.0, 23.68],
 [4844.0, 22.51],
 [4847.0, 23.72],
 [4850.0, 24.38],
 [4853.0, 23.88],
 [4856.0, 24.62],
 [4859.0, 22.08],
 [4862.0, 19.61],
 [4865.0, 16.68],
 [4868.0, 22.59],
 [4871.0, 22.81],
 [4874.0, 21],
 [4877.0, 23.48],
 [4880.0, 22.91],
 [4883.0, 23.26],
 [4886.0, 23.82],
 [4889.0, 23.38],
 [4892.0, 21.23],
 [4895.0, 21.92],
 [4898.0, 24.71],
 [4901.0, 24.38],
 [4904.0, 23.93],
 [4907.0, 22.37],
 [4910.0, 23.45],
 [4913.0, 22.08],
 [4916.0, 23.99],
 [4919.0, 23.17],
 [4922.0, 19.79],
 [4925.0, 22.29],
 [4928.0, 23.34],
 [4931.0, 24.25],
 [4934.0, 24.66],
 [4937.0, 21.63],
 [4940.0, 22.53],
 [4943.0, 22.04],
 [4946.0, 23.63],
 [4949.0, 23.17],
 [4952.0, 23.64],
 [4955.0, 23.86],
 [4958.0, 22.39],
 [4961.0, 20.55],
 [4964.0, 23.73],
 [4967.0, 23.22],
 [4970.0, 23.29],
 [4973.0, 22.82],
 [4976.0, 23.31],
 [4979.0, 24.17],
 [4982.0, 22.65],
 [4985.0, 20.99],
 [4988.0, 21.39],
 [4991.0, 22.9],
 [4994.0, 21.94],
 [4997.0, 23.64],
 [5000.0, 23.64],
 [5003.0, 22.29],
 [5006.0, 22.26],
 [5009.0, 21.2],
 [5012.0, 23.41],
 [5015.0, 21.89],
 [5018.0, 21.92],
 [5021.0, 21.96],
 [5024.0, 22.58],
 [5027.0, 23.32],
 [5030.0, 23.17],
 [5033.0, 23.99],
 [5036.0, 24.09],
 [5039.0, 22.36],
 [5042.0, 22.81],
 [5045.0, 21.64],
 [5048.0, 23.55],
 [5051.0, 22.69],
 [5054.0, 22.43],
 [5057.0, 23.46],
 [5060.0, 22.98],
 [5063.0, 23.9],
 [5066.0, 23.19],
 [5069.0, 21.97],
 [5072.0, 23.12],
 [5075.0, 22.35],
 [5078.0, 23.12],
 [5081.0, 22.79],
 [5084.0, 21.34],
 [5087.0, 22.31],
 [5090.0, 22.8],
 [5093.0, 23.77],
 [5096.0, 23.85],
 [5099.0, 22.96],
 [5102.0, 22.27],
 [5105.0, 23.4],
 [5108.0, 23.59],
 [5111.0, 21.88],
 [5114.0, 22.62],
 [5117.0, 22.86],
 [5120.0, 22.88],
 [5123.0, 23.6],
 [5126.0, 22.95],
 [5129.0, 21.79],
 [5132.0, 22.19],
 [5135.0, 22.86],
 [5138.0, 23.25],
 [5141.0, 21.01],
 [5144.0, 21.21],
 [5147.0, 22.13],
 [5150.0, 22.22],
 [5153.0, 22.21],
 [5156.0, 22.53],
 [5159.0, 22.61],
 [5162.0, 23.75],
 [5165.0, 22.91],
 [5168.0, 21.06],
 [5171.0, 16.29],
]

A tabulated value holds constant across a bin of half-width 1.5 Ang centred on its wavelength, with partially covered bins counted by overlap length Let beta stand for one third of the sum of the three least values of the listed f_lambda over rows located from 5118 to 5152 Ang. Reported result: 21.3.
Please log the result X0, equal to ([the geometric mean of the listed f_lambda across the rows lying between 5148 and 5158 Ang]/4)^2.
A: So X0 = 31.1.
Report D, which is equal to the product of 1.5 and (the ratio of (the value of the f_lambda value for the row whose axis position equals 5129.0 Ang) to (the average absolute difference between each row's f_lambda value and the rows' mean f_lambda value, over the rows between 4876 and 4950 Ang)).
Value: 36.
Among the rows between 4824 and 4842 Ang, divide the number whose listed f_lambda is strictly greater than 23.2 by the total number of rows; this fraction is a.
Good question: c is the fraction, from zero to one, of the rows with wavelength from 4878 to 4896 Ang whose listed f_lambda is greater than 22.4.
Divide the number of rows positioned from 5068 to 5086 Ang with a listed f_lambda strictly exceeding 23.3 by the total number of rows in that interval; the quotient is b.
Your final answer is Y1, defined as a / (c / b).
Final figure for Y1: 0.00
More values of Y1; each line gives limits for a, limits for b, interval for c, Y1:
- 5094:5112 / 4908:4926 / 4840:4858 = 0.17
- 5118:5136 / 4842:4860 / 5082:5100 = 0.17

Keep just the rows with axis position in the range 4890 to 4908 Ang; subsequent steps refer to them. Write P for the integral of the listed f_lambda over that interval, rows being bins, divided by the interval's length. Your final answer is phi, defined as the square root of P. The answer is 4.81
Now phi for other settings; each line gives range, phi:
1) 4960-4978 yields 4.79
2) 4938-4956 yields 4.80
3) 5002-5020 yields 4.71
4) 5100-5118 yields 4.77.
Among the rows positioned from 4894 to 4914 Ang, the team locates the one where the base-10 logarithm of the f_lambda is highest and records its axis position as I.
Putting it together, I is 4898.0 Ang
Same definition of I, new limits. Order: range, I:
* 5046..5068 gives 5063.0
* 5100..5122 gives 5108.0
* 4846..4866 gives 4856.0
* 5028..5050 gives 5036.0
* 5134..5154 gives 5138.0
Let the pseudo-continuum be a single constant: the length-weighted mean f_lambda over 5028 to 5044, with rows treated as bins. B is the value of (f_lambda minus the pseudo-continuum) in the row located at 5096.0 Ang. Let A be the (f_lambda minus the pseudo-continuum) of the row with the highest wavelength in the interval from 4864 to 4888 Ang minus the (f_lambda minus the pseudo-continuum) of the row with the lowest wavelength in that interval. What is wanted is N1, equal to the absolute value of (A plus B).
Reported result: 7.8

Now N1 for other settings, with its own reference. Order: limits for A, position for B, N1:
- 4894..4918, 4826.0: 2.1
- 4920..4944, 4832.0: 2.4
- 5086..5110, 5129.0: 0.2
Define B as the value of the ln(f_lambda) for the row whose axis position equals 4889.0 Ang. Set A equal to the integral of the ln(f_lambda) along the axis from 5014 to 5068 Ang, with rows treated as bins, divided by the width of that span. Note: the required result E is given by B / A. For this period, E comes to 1.01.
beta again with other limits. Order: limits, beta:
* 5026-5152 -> 21.2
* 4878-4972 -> 20.5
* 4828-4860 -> 22.6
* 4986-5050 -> 21.4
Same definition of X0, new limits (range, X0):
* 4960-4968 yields 31.5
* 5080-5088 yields 30.6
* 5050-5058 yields 32.6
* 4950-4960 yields 33.9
